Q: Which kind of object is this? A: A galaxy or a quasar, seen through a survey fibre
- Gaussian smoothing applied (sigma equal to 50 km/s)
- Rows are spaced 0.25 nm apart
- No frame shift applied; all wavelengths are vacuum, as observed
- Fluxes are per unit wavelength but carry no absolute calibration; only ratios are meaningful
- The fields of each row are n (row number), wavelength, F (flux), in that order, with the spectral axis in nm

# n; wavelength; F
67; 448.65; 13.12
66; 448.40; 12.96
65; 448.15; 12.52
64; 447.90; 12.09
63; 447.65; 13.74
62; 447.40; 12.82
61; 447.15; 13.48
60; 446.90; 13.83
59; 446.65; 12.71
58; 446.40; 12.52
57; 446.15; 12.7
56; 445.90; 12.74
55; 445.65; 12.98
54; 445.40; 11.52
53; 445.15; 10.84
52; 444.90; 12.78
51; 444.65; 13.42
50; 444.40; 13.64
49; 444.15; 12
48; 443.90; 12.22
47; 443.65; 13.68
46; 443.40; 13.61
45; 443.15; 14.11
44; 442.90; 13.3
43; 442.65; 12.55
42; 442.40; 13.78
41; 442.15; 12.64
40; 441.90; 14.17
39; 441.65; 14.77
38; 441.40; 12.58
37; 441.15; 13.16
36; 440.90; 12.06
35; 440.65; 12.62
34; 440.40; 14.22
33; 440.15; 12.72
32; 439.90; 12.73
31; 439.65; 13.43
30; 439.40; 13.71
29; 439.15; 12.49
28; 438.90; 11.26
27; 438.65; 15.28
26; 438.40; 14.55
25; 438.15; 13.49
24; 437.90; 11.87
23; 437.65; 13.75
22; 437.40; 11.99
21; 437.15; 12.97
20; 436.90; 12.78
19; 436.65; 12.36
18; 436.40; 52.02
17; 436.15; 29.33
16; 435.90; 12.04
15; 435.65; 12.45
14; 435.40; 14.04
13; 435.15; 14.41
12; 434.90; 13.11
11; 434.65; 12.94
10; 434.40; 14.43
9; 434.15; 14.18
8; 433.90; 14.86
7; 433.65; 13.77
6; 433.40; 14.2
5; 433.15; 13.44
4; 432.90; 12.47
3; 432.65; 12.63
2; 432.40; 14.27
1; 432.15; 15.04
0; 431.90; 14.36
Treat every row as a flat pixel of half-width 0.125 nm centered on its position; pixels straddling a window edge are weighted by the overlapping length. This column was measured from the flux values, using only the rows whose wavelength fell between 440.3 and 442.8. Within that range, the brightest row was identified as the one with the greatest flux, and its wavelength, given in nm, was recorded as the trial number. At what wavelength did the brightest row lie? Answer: 441.65 nm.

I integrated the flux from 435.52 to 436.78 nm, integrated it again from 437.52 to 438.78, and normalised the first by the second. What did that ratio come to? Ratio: 1.71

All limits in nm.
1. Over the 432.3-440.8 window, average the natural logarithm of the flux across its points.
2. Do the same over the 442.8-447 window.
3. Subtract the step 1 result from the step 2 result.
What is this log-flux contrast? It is -0.10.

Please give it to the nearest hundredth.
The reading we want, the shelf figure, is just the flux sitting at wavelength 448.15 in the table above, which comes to 12.52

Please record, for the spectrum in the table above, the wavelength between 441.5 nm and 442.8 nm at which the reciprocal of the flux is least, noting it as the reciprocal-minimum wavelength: 441.65 nm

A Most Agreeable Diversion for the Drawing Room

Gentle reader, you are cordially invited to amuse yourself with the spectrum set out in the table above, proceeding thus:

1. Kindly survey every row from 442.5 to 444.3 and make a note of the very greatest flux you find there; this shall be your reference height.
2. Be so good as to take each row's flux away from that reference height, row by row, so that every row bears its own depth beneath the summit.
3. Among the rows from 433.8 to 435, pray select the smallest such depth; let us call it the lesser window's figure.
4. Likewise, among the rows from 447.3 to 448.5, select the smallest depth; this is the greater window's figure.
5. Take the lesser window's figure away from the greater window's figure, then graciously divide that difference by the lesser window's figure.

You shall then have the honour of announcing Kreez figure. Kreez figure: -1.5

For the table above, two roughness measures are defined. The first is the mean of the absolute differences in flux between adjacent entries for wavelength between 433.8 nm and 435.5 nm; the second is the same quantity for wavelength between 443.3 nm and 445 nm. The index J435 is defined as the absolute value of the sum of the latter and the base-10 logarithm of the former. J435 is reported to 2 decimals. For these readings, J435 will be 0.56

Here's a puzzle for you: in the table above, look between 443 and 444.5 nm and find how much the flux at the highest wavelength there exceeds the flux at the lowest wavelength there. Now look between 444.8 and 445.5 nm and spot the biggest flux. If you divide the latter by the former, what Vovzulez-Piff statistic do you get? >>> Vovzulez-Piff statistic -27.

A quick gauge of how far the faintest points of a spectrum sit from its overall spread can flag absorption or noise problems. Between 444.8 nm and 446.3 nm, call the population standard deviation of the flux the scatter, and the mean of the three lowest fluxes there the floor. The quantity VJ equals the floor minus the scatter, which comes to 10.9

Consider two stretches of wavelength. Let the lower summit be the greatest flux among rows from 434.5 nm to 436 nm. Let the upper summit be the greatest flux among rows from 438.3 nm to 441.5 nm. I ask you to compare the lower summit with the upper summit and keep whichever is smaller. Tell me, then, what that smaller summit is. 14.4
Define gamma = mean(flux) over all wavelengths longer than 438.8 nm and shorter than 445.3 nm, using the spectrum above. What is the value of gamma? 13.0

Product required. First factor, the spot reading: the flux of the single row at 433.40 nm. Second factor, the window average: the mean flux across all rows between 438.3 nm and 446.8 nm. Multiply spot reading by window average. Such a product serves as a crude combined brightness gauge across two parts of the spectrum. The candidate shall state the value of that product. 185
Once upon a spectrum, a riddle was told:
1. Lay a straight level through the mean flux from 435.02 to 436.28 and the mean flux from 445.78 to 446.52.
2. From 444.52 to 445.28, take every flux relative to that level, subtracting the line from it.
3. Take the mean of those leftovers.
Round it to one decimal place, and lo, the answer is -0.8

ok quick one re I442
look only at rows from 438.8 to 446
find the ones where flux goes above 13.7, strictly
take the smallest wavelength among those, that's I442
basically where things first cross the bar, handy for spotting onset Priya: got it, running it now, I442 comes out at 439.40 nm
